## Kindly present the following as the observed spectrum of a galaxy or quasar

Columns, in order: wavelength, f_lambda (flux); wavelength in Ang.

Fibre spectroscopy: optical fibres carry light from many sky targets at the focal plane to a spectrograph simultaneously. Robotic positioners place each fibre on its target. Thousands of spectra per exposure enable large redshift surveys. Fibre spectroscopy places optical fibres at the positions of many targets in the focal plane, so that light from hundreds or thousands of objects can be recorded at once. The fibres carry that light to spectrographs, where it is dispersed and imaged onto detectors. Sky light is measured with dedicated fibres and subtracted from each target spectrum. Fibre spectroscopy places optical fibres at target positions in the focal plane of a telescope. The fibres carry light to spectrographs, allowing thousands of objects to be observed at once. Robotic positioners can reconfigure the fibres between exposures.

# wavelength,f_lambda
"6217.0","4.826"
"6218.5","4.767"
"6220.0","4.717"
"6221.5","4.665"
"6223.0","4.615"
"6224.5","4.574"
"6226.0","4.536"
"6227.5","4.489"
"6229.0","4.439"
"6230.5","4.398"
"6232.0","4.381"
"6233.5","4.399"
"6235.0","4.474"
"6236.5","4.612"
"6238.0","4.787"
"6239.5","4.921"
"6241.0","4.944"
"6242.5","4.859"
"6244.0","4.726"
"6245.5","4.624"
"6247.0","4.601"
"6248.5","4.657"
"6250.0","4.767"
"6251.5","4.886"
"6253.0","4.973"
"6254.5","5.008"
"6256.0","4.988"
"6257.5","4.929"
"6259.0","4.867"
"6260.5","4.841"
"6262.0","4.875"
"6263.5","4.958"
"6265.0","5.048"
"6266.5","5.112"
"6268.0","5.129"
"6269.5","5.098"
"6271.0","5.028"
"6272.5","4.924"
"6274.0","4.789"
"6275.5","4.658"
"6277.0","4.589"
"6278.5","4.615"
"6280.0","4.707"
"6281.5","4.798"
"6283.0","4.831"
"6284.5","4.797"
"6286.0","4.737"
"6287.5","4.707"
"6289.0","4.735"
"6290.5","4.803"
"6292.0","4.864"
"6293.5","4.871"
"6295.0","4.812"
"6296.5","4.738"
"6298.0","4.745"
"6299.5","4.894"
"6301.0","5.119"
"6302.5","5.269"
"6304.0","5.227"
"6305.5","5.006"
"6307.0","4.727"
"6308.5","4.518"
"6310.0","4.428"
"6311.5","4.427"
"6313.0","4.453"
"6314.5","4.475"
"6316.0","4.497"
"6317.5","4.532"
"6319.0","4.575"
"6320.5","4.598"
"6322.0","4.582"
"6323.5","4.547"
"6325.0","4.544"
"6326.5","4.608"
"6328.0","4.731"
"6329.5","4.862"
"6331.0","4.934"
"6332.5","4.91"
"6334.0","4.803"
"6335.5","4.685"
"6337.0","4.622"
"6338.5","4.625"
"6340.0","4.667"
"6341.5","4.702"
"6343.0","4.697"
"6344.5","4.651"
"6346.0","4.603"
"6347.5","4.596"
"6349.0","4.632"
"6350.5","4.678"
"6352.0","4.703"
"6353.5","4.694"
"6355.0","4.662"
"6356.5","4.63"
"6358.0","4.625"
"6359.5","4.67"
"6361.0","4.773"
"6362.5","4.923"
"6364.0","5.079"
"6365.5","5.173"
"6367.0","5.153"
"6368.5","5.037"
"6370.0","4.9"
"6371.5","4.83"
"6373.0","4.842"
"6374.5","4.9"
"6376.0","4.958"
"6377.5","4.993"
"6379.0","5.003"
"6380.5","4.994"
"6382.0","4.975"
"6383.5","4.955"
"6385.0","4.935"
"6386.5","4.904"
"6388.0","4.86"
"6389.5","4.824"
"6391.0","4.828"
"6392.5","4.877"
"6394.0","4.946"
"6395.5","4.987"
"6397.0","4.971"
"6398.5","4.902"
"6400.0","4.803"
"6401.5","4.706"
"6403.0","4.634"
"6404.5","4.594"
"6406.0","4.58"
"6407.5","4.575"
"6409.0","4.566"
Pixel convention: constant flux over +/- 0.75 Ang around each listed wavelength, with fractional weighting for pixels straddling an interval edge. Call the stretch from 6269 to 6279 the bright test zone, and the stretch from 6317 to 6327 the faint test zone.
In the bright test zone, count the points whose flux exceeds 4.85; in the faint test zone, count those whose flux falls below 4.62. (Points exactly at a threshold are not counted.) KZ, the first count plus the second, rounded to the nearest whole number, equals 10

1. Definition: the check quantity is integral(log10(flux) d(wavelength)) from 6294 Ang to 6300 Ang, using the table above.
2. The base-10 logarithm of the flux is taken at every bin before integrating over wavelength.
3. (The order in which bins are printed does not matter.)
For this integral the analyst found 4.09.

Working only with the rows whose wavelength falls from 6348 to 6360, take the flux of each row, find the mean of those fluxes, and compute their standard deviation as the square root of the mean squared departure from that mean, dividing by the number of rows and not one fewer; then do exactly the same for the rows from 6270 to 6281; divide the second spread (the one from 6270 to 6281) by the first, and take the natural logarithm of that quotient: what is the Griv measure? 1.7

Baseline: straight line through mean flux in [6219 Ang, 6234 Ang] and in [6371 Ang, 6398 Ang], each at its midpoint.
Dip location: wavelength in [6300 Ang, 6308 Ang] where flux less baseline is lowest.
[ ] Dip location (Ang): 6307.0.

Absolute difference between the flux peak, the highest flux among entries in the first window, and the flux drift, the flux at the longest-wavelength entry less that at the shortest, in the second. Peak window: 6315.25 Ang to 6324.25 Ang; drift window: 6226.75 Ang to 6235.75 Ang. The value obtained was 4.6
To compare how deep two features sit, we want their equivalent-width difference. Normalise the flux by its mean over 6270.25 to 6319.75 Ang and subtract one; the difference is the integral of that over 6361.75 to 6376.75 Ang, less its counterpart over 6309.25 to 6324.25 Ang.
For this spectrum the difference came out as 1.5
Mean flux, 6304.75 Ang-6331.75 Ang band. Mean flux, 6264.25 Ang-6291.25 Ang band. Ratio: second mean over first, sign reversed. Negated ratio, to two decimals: -1.05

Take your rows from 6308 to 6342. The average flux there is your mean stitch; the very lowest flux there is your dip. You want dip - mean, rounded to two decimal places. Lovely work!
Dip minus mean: -0.20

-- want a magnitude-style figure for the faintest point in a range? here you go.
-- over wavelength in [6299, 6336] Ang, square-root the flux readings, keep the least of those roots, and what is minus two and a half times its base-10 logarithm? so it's -0.808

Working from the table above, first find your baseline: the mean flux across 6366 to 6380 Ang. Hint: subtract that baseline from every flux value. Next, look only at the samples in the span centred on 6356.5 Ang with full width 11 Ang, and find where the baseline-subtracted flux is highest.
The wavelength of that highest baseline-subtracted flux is 6361.0 Ang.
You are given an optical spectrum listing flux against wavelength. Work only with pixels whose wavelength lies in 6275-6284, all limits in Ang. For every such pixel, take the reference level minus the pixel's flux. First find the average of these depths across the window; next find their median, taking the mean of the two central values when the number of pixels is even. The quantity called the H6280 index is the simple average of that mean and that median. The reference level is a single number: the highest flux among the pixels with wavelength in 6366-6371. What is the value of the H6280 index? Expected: 0.46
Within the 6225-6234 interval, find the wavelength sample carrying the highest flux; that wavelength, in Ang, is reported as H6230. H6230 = 6226.0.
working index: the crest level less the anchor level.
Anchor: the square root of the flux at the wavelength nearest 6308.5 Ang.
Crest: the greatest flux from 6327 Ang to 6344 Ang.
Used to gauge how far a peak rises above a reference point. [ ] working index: 2.81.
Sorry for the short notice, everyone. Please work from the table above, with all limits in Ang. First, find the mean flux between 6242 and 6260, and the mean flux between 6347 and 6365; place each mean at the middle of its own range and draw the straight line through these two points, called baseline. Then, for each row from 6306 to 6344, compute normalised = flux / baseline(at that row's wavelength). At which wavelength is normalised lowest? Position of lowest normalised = 6310.0 Ang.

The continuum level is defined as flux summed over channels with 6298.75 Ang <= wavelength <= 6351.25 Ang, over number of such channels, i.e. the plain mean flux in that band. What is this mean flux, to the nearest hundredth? 4.70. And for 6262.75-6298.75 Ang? 4.84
